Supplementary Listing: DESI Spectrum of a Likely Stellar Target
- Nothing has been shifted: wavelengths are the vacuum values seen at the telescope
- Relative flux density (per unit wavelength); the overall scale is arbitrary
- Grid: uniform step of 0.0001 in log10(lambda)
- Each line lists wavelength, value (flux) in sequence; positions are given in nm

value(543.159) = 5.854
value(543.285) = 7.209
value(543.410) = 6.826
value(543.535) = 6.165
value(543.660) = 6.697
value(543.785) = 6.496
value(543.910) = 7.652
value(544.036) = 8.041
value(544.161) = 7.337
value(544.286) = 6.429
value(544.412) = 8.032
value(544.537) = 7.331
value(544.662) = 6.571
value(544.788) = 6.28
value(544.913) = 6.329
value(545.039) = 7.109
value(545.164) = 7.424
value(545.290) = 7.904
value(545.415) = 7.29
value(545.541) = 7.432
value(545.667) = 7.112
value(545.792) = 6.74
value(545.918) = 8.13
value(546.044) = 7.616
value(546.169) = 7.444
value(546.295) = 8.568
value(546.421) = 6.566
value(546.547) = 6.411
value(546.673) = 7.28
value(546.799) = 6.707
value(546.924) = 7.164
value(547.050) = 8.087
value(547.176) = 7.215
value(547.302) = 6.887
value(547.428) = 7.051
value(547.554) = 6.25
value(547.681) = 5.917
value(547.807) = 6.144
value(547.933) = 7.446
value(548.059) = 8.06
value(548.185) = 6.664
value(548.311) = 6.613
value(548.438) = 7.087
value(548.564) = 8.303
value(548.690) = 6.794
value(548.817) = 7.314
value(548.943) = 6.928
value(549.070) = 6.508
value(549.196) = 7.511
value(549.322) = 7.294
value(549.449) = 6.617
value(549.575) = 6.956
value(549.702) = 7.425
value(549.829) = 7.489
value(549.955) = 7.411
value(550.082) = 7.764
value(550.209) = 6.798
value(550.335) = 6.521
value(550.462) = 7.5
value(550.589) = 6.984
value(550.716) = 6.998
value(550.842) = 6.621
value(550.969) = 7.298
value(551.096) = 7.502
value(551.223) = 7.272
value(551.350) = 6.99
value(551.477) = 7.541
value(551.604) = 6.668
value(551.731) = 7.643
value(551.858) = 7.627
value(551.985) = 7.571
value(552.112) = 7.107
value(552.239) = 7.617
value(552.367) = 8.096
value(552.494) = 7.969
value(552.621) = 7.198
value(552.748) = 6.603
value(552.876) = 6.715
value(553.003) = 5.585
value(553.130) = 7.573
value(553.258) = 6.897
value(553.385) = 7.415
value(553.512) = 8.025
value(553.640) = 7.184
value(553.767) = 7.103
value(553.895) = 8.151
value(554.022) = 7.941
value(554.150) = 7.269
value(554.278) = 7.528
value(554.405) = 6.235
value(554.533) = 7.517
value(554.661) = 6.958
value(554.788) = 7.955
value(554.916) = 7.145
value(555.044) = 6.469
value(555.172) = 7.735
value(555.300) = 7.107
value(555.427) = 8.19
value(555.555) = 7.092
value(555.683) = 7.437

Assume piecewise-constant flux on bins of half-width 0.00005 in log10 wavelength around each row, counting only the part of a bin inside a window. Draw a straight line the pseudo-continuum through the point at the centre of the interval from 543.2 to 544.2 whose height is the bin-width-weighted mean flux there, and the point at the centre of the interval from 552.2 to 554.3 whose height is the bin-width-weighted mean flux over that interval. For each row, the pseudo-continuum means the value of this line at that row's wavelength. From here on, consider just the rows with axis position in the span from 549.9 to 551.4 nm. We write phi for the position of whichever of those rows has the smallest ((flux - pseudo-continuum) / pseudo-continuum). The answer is 550.335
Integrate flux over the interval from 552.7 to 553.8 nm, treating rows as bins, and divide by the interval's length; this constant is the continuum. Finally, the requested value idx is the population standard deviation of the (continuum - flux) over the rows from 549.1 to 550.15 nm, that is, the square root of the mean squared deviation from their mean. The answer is 0.34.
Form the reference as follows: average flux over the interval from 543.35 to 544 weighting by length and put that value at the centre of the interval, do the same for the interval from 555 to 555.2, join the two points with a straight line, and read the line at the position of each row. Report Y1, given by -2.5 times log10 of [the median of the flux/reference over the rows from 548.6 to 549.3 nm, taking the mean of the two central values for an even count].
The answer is -0.001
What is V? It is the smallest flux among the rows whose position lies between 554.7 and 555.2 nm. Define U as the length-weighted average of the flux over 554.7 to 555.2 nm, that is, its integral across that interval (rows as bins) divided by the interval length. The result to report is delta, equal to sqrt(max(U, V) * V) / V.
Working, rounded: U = 7.3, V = 6.469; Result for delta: 1.06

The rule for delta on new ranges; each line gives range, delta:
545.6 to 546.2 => 1.05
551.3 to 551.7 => 1.03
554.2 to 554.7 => 1.06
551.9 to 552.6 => 1.04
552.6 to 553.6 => 1.12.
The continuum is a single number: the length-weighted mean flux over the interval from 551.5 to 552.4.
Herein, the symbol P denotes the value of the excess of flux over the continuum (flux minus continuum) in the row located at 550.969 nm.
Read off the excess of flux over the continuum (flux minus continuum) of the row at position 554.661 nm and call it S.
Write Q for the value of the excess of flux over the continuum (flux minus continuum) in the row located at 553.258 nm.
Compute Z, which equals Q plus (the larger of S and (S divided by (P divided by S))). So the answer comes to -1.1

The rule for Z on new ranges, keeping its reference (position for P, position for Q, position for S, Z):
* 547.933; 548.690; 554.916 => -1.0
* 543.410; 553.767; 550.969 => -0.4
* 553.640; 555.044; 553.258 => -1.5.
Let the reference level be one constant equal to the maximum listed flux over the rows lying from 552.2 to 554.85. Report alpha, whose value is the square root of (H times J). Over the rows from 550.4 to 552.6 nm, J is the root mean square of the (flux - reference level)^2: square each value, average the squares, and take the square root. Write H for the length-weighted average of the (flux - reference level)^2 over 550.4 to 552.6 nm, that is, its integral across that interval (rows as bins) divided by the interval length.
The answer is 0.92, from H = 0.80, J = 1.1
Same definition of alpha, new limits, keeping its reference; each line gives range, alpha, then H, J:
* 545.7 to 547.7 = 1.73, 1.46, 2.1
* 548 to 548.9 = 1.34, 1.20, 1.5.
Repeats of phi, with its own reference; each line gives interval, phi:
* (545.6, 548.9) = 547.681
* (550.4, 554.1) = 553.003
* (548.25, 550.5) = 550.335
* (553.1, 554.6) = 554.405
